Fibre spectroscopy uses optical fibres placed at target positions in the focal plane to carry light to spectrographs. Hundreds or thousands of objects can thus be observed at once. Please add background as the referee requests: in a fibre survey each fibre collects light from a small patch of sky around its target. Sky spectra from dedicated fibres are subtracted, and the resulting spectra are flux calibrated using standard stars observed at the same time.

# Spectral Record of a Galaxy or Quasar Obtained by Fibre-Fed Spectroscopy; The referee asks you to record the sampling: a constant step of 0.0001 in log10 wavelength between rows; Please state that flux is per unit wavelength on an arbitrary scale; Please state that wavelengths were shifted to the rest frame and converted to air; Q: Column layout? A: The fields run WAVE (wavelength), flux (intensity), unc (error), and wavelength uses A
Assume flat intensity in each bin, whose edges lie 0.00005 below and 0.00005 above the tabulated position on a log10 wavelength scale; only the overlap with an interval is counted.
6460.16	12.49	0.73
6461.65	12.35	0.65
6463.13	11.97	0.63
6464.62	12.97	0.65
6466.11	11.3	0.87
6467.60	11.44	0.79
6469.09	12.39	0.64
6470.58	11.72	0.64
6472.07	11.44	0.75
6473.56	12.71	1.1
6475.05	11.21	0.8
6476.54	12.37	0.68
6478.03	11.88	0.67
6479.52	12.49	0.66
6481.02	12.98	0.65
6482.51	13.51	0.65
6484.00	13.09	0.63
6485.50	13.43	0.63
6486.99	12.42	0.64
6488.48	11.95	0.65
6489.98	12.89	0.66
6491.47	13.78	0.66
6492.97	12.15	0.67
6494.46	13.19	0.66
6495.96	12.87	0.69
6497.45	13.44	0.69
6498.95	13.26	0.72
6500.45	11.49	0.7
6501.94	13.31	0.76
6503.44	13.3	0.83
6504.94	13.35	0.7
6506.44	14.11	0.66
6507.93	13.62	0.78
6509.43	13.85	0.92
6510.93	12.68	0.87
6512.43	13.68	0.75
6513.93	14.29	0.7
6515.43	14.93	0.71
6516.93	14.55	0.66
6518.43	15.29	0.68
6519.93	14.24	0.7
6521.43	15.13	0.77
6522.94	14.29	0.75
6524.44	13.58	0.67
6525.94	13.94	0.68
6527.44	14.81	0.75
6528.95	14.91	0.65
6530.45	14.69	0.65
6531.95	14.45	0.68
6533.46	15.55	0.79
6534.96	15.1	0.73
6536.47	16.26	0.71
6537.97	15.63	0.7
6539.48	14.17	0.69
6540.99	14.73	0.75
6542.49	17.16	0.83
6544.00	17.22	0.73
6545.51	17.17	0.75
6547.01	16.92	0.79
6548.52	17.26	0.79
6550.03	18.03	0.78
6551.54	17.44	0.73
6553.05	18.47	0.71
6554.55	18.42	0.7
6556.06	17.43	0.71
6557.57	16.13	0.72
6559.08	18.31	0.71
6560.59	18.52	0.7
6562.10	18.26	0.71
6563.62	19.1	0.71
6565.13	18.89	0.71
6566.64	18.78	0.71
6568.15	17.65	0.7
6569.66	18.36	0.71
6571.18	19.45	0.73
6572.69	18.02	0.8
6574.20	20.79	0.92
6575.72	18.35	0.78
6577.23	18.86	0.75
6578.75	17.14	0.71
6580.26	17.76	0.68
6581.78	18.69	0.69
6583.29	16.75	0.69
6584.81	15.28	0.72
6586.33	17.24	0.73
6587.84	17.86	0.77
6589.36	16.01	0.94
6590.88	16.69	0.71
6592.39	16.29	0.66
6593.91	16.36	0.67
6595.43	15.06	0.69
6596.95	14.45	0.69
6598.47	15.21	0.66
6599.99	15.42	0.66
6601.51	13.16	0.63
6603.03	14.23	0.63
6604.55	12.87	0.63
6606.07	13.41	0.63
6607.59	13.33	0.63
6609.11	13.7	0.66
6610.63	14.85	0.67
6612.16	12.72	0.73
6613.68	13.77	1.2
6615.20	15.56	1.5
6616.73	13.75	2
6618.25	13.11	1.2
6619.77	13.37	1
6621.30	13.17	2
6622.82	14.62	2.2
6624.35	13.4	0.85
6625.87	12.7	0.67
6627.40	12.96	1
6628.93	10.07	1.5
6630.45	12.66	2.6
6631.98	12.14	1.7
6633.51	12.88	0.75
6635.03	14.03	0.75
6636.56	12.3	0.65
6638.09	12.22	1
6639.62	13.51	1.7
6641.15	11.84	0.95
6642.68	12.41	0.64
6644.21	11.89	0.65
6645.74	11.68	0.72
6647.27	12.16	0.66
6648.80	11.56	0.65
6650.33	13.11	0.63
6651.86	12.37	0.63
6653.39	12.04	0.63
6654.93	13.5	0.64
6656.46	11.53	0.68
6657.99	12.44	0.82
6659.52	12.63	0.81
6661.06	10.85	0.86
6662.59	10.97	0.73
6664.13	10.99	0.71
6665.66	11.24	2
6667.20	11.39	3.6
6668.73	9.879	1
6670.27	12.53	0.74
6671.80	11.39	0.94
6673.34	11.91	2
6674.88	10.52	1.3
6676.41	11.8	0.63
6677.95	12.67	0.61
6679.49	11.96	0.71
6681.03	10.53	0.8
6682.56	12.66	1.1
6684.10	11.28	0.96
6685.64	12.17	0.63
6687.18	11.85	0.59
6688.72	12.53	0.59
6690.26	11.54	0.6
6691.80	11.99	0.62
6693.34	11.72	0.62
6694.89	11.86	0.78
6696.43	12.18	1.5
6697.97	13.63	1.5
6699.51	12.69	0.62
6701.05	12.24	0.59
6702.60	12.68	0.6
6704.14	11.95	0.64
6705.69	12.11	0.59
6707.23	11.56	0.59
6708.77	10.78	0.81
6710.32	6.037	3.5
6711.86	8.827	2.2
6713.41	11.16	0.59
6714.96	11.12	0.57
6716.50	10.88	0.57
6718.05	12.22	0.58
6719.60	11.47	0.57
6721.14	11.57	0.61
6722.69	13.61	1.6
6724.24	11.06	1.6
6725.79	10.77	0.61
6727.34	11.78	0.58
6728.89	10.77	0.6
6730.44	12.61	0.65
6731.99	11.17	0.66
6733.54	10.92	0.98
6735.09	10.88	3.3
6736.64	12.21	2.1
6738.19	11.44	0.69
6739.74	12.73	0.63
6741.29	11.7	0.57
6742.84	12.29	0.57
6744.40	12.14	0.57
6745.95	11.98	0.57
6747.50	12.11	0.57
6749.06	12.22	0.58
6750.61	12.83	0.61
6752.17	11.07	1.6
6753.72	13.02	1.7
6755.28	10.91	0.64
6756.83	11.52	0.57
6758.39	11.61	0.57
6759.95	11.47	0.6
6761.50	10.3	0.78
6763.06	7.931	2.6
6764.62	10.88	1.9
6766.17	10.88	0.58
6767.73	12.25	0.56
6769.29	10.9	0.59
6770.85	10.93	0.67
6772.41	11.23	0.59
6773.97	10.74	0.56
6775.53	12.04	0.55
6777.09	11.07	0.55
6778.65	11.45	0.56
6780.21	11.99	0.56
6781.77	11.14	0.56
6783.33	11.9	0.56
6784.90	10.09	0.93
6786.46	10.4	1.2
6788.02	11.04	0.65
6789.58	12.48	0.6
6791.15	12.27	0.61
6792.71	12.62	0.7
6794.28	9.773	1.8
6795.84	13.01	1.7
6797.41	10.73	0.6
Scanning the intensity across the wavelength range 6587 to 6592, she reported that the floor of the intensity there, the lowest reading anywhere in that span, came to 16.01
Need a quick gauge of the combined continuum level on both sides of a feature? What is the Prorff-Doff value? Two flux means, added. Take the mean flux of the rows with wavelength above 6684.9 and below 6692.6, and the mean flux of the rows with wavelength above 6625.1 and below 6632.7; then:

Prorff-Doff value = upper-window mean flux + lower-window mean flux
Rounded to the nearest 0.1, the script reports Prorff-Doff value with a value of 24.1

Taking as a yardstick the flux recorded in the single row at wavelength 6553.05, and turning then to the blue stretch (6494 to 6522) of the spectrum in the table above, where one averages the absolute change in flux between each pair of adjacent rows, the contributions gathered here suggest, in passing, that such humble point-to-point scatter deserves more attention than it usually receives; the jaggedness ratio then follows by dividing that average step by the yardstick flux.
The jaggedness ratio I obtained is 0.038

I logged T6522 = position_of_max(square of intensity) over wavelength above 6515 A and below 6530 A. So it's 6518.43 A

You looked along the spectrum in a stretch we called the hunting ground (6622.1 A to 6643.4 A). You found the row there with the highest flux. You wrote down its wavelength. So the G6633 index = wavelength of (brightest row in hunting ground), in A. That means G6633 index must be 6622.82 A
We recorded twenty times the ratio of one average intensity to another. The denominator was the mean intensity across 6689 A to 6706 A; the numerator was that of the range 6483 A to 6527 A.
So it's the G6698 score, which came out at 22.1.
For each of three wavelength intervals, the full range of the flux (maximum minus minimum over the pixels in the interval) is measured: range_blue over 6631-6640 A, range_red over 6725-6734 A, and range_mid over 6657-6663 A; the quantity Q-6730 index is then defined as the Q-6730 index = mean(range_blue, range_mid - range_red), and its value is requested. 0.9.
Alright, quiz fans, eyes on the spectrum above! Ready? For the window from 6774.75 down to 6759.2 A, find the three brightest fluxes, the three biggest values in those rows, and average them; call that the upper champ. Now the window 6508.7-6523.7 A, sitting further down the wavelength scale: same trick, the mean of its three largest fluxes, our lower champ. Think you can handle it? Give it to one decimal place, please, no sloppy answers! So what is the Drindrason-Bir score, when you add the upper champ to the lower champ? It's 26.8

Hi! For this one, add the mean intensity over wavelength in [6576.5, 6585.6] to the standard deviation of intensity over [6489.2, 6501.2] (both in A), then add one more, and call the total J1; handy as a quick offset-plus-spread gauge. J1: 19.1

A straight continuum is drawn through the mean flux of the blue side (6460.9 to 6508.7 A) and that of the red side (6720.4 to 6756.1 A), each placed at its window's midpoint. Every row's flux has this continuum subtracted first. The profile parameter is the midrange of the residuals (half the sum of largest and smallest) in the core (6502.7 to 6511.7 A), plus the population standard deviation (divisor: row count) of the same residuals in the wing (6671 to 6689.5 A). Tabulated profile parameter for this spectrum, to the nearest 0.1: 1.5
